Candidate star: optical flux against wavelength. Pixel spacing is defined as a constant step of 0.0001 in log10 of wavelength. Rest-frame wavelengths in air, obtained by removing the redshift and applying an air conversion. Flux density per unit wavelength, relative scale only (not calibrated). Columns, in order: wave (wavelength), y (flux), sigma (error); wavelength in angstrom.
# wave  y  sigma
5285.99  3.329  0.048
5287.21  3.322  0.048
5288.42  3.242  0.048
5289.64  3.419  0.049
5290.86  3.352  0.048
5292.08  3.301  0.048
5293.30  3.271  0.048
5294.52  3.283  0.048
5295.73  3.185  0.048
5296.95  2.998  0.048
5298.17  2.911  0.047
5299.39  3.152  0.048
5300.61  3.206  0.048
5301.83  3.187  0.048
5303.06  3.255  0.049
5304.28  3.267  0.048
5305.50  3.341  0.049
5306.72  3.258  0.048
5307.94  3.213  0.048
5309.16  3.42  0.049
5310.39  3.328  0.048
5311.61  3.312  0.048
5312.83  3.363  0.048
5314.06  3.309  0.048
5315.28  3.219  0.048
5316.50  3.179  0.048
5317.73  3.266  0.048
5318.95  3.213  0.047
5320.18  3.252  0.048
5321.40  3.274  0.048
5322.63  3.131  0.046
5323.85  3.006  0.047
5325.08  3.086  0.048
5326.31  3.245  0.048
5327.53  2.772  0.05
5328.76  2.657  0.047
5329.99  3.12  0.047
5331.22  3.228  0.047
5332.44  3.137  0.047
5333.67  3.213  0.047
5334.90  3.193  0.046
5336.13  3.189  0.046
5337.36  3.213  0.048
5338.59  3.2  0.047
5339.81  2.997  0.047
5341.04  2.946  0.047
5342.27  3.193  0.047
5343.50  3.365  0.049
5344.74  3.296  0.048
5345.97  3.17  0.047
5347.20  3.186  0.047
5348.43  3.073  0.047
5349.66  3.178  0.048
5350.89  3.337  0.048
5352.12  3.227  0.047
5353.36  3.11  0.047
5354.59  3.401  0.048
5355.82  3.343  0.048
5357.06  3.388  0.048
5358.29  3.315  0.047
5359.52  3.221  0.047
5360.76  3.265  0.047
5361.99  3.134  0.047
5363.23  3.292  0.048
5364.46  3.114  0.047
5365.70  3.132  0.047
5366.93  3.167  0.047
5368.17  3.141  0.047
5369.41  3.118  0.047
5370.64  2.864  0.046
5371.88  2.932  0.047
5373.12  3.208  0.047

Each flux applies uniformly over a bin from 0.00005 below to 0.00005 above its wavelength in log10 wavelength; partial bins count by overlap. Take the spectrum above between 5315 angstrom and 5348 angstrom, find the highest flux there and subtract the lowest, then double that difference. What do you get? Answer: 1.4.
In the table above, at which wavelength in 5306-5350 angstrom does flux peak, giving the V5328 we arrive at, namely 5309.16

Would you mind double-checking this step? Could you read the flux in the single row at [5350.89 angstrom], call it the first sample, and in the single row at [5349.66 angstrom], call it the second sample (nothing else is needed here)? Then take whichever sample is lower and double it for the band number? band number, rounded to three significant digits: 6.36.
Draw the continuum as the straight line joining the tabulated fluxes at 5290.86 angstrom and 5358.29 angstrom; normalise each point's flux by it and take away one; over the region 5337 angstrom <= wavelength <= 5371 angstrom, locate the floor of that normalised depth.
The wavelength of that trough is 5370.64 angstrom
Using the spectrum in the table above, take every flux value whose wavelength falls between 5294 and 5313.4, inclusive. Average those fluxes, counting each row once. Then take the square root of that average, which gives 1.80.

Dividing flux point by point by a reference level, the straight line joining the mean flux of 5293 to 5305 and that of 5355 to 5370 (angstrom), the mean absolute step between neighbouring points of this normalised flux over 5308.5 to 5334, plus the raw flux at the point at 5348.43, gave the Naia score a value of 3.11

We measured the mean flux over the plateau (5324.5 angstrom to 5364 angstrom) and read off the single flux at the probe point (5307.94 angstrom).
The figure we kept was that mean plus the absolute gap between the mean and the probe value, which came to 3.21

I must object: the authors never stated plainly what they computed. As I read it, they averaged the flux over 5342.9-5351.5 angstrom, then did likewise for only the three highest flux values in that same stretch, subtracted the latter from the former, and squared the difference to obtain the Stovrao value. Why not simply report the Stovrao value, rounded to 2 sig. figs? 0.011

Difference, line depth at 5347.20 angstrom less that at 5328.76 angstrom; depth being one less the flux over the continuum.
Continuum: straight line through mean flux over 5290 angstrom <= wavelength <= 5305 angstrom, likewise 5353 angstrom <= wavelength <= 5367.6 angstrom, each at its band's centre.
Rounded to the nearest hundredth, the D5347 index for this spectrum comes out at -0.16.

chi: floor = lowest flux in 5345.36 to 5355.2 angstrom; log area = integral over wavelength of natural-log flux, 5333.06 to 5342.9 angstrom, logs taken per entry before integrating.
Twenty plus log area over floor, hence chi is 23.7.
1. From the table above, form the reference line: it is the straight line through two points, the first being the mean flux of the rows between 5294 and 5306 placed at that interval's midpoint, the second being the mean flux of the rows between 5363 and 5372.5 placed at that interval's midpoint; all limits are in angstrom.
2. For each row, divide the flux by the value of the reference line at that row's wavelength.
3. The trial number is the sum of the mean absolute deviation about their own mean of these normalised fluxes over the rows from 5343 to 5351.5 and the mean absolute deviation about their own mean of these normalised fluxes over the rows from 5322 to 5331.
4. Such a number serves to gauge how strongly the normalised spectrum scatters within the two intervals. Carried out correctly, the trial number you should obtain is 0.08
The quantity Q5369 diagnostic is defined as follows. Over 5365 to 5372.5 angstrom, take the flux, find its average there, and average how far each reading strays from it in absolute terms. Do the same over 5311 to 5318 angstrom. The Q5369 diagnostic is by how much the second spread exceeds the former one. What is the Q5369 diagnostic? -0.054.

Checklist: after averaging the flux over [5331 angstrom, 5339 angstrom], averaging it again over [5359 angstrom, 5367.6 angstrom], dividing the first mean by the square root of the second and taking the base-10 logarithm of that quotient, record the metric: 0.253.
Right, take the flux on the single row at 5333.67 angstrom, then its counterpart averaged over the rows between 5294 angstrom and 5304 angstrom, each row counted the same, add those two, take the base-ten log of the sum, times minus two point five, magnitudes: -2.01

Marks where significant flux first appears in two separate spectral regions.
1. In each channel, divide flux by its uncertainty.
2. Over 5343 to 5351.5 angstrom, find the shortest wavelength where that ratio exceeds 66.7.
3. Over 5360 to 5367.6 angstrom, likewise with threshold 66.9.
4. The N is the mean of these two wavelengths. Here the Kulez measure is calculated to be 5352.1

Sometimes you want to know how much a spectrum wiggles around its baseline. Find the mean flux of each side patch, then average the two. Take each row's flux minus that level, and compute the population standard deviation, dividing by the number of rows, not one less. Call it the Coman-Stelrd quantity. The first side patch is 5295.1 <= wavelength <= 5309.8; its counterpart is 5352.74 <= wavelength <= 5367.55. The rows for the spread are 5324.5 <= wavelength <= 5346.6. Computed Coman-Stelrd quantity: 0.174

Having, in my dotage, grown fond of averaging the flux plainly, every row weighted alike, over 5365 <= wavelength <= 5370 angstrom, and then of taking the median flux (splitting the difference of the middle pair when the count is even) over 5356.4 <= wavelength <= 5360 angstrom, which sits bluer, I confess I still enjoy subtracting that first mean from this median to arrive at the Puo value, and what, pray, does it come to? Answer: 0.18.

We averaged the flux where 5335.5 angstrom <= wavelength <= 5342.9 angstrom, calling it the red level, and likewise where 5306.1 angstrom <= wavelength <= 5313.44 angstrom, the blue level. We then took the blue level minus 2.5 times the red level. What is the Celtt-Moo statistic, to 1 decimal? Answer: -4.5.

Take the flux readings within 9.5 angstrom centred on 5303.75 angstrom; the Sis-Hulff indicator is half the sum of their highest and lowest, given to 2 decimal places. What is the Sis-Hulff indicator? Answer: 3.25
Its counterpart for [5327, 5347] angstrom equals 3.01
